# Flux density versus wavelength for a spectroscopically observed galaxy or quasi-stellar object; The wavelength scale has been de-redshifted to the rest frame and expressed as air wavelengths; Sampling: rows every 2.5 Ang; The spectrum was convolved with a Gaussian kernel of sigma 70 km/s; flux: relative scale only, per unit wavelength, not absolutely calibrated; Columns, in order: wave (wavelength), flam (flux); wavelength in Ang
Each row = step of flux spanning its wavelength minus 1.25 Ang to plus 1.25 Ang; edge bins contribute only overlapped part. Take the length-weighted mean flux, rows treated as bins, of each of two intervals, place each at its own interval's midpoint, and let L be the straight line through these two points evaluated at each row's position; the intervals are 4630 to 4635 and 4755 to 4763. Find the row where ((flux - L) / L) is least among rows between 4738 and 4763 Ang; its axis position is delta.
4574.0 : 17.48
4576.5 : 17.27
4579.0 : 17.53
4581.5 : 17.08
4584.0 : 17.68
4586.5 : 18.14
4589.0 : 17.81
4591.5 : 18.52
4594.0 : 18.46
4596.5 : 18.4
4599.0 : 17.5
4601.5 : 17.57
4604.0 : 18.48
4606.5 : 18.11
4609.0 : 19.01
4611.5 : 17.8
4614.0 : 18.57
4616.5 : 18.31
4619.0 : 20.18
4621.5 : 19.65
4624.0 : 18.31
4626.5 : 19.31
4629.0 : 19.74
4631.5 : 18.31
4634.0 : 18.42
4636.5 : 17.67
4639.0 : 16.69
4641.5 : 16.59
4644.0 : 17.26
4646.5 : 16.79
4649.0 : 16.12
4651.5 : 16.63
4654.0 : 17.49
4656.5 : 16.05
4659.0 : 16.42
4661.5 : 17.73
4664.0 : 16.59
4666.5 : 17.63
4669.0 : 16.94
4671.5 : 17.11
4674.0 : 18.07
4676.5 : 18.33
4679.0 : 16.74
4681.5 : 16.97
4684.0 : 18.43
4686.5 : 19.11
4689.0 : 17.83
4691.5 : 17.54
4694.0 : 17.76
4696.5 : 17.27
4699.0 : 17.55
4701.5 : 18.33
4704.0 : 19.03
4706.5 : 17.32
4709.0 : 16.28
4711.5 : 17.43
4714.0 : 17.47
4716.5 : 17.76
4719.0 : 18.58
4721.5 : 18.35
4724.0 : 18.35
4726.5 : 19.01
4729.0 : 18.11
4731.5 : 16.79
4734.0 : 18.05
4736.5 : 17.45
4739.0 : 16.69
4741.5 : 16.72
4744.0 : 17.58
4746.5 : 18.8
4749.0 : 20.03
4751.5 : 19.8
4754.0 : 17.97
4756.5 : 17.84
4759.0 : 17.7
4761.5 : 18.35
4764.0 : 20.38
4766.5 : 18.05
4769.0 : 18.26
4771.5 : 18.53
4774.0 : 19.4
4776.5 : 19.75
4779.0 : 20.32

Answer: 4739.0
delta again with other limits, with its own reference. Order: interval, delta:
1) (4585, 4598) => 4589.0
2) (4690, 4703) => 4696.5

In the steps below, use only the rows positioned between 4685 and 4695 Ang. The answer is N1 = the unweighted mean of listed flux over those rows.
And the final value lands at 18.1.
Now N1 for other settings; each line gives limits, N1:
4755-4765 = 18.6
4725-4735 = 18.0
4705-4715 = 17.1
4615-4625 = 19.1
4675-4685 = 17.6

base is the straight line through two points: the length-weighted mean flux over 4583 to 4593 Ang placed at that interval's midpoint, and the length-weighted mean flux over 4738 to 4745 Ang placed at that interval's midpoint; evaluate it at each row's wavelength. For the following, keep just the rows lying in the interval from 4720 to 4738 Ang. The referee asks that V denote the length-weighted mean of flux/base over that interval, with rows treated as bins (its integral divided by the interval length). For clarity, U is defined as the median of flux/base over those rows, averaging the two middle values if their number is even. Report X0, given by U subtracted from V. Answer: -0.0062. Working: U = 1.06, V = 1.05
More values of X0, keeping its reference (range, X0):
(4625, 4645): 0.0015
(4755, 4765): 0.0249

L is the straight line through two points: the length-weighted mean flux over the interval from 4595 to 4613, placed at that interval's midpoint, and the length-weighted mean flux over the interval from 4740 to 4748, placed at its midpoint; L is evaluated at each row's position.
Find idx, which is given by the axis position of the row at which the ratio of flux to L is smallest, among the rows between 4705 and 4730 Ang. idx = 4709.0 Ang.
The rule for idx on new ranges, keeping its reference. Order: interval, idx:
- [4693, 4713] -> 4709.0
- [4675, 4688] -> 4679.0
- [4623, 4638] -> 4636.5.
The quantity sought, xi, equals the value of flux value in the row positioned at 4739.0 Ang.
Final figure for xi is 16.69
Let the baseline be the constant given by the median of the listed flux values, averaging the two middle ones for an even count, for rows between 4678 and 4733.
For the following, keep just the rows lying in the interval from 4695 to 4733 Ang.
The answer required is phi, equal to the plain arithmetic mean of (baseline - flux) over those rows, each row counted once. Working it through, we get -0.1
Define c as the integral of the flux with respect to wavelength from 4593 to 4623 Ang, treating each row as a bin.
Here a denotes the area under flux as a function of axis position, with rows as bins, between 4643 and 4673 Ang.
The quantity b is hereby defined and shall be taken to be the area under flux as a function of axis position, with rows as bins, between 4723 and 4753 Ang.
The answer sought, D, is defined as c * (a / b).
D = 518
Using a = 507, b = 543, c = 555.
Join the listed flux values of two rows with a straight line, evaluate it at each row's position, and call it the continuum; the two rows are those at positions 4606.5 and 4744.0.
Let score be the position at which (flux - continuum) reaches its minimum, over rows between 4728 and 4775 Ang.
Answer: 4739.0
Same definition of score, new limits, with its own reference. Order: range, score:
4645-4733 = 4656.5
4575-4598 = 4581.5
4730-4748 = 4739.0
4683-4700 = 4696.5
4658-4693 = 4659.0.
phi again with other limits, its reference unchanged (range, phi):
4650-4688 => 0.4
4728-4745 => 0.4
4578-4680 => 0.0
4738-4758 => -0.4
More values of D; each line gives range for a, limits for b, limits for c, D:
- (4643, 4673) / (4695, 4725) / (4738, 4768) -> 522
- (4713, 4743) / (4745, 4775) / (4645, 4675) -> 483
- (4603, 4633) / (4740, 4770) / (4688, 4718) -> 540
